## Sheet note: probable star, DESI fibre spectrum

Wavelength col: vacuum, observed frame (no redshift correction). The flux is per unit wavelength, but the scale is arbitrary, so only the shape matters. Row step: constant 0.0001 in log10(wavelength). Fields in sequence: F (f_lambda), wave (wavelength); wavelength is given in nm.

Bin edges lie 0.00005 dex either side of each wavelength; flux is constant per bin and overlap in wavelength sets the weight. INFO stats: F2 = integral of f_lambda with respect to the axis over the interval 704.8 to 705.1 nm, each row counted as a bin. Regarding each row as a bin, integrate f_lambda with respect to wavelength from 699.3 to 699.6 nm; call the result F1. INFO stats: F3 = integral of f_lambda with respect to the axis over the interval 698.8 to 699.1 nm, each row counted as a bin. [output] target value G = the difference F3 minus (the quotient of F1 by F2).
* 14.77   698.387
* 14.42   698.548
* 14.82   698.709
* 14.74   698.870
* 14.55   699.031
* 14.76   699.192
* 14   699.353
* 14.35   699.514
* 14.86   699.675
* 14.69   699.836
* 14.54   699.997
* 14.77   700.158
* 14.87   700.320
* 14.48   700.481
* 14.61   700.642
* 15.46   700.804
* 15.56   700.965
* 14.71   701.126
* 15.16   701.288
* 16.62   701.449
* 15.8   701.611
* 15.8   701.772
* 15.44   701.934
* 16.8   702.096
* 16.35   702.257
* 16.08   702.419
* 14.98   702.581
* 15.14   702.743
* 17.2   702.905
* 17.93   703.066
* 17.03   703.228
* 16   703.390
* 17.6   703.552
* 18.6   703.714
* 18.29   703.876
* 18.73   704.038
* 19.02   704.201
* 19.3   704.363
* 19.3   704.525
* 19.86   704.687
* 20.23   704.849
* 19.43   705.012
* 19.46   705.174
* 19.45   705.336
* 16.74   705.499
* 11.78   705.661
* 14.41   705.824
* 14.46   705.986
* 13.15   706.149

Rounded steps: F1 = 4.3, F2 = 5.9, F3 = 4.39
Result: 3.7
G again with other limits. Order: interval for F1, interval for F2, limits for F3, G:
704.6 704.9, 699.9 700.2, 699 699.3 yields 3.0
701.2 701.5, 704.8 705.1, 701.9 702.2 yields 4.1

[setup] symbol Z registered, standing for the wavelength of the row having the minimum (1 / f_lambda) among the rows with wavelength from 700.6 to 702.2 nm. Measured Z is 702.096 nm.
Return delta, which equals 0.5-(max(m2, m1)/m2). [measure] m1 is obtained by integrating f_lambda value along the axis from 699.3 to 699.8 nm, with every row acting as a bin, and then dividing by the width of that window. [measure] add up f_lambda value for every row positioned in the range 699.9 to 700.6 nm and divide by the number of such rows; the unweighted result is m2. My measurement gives -0.50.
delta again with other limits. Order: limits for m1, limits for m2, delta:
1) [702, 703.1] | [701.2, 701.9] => -0.53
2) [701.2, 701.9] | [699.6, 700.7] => -0.58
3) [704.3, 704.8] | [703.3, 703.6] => -0.66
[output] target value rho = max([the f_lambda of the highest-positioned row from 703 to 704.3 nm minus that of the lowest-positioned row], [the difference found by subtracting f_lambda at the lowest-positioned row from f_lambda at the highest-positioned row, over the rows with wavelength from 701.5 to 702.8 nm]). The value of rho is 1.1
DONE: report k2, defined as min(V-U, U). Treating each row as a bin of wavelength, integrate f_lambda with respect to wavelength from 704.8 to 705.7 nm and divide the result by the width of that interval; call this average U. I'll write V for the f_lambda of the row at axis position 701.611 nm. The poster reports -2.2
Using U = 18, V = 15.8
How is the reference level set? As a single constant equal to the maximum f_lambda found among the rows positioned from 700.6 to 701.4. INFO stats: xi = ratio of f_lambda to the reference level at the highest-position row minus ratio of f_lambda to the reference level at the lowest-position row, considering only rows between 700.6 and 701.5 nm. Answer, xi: 0.13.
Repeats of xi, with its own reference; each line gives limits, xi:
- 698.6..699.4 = -0.05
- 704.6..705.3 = -0.03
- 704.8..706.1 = -0.37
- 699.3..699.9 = 0.04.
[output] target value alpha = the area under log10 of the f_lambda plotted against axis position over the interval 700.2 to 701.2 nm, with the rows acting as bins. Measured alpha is 1.17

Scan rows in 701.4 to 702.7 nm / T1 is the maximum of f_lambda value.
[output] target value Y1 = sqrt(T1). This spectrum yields 4.10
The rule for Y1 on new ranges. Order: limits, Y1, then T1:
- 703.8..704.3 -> 4.36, 19.02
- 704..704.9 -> 4.50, 20.23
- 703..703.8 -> 4.31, 18.6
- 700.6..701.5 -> 4.08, 16.62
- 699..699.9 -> 3.85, 14.86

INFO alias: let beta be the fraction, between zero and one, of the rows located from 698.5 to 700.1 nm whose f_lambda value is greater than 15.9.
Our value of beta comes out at 0.0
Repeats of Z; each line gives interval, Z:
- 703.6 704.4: 704.363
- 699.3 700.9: 700.804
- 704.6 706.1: 704.849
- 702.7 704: 703.714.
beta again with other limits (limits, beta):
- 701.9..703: 0.6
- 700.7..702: 0.1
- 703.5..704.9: 1.0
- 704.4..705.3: 1.0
